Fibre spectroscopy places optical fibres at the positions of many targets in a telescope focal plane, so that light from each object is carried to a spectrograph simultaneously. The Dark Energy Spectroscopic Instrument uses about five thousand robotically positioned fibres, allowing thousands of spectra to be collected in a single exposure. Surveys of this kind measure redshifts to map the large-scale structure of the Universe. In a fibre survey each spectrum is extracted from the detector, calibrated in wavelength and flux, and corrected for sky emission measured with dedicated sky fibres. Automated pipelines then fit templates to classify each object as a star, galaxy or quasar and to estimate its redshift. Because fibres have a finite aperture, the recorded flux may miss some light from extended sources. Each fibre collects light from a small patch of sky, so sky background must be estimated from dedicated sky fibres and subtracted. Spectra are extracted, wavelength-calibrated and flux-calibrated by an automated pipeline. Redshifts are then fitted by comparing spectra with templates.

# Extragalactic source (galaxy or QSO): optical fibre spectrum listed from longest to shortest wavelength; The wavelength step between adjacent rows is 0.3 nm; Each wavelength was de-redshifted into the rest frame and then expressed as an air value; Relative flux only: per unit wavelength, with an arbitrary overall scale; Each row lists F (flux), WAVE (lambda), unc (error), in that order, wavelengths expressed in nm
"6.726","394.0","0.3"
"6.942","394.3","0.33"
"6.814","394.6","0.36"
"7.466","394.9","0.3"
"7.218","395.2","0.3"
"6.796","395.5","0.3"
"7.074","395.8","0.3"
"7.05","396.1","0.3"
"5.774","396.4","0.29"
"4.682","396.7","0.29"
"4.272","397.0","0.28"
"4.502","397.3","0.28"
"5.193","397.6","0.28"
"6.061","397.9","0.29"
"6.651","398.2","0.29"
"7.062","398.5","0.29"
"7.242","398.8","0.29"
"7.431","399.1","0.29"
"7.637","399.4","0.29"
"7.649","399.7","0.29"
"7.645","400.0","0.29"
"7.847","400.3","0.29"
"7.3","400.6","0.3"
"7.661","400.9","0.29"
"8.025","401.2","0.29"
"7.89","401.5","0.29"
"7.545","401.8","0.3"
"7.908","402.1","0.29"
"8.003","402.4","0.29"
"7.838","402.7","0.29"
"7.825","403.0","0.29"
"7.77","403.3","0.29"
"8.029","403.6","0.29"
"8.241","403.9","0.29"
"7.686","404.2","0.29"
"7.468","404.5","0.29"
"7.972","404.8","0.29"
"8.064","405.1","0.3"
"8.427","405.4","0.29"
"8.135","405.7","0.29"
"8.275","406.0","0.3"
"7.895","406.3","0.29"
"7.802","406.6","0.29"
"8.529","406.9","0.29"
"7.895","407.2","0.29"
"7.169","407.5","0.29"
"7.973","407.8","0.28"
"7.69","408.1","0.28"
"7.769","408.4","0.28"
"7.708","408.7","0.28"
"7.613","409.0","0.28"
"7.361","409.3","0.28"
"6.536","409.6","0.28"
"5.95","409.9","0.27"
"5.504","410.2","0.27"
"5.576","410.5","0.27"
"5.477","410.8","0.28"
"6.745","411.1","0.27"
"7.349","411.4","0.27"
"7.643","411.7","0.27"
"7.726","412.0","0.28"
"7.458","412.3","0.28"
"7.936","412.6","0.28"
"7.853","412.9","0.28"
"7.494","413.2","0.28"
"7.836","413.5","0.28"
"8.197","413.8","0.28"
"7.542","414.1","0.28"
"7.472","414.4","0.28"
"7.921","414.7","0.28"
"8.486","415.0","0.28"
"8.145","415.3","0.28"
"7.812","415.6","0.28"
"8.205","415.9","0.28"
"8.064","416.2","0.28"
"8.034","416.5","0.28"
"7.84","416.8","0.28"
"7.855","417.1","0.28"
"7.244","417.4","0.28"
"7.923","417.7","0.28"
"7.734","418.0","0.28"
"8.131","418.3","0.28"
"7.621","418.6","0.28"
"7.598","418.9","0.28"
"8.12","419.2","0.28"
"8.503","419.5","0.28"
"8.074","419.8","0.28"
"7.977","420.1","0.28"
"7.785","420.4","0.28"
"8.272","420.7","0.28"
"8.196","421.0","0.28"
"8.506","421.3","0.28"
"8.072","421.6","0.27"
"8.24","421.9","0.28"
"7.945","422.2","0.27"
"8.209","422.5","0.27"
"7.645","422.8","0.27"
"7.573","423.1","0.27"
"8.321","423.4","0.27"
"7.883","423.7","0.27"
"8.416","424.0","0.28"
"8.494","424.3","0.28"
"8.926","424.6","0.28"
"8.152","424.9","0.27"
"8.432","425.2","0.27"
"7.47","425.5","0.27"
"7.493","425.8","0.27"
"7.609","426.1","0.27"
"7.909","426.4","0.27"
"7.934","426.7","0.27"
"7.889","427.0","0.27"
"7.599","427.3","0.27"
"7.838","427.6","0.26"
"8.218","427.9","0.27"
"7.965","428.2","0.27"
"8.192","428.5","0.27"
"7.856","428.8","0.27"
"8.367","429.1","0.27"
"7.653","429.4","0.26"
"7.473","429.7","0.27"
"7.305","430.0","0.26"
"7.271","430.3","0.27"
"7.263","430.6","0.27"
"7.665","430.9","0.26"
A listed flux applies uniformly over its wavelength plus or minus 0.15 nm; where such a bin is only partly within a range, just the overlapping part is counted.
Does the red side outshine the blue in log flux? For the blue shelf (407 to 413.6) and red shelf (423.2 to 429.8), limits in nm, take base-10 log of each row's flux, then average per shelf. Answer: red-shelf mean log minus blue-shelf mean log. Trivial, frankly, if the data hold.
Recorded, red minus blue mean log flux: 0.049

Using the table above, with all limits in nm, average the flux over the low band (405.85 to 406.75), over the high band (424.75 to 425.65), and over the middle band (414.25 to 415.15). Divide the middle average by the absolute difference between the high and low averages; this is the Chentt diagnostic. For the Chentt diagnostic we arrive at 291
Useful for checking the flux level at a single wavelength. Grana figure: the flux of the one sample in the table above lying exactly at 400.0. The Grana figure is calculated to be 7.645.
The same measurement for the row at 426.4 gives 7.909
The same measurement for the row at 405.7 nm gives 8.135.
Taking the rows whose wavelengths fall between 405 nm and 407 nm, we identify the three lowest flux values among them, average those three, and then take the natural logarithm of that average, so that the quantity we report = 2.07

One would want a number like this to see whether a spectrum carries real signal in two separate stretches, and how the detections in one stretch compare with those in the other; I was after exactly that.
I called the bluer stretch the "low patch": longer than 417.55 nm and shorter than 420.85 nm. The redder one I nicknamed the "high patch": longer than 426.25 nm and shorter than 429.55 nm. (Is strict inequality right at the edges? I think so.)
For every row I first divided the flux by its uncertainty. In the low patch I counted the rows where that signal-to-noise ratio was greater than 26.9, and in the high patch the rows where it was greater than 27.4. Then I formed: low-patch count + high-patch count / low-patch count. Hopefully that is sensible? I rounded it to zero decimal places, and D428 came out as 12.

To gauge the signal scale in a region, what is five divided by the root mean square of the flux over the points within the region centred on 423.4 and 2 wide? 0.618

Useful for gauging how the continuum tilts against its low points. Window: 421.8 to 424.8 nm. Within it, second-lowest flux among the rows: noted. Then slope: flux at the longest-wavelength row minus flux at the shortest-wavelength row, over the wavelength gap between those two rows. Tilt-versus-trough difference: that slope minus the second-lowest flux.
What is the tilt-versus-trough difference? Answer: -7.39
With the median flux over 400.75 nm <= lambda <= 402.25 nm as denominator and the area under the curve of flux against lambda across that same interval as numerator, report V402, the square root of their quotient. 1.22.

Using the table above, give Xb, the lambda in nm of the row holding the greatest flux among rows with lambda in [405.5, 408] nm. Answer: 406.9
